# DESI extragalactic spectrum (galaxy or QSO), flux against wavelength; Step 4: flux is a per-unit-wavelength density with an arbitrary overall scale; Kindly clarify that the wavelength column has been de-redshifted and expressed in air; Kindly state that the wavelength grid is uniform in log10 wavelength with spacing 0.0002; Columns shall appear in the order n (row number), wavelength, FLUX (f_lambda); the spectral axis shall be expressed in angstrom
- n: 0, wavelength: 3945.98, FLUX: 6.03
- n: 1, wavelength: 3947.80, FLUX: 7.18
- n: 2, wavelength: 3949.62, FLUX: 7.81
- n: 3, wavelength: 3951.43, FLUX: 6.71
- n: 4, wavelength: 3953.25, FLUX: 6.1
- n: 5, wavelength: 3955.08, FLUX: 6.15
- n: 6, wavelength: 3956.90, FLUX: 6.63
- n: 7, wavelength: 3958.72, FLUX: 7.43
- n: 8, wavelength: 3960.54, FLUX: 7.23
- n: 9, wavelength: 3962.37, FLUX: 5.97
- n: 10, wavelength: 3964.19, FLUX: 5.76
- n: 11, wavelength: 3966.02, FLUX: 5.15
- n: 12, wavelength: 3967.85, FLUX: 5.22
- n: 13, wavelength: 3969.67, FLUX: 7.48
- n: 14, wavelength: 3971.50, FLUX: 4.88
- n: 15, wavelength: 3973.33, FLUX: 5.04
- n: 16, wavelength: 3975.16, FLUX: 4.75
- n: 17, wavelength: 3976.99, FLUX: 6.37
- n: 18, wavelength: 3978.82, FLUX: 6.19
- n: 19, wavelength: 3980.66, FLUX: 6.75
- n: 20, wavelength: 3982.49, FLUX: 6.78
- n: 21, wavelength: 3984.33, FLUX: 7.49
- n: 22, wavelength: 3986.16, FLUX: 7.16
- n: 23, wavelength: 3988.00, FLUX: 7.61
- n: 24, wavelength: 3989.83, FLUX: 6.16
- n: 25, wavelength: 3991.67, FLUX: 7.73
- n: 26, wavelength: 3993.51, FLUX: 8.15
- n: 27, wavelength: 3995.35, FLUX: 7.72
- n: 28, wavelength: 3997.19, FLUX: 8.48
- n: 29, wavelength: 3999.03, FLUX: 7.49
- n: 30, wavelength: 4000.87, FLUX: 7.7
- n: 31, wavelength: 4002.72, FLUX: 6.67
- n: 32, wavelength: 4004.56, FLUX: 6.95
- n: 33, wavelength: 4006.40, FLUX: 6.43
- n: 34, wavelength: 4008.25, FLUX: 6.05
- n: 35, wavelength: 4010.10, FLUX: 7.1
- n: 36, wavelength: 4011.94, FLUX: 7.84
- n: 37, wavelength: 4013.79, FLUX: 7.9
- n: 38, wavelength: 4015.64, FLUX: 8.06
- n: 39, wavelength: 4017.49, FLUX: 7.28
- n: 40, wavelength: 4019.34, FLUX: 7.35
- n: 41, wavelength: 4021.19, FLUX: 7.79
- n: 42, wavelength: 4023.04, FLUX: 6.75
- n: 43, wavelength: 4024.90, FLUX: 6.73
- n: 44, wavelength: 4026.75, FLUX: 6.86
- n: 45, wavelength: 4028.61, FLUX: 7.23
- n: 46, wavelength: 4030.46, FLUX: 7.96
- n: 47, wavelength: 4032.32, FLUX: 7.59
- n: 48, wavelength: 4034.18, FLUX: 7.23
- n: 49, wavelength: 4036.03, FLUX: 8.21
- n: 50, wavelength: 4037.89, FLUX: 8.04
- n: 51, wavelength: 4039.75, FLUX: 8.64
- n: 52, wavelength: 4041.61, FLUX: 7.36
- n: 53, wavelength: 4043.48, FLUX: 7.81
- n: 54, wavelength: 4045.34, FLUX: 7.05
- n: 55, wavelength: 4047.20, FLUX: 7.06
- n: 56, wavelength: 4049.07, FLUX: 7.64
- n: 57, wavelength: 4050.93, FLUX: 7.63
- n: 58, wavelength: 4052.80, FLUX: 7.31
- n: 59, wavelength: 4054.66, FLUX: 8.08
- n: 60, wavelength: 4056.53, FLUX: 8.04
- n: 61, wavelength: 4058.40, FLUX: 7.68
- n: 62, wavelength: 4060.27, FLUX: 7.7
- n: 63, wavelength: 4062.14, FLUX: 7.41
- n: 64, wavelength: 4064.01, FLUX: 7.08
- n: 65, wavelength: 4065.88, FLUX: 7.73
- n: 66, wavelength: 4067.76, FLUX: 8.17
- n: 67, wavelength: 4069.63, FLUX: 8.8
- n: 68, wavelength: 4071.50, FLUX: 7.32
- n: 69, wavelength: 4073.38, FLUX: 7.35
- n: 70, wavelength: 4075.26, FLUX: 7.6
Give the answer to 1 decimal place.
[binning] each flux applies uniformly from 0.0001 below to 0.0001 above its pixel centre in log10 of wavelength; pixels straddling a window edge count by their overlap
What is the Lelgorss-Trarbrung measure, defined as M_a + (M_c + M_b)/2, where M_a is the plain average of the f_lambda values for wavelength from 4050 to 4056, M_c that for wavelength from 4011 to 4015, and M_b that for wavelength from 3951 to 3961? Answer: 15.0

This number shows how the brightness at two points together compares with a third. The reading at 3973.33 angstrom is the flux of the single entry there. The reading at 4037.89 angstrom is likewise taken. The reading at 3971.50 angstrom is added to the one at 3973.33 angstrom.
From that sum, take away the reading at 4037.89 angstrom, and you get 1.9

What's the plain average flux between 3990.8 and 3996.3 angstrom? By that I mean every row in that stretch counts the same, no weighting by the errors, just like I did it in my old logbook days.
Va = 7.87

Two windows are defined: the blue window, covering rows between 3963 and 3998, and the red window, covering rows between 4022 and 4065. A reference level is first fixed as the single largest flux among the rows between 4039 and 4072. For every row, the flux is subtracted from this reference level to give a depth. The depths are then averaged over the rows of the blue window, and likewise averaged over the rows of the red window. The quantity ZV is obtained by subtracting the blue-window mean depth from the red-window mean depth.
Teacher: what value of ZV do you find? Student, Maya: -1.0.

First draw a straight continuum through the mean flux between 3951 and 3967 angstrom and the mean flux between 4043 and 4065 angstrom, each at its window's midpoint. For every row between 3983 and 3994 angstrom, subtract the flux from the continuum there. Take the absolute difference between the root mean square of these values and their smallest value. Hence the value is 2.3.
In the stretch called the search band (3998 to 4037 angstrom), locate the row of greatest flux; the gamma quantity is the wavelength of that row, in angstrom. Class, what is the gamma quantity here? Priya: 4036.03 angstrom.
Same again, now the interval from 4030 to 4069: 4039.75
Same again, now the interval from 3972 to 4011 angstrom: 3997.19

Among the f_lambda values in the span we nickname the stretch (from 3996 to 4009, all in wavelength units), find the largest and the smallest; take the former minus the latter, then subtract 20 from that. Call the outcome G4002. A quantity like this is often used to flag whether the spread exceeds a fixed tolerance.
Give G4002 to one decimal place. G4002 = -17.6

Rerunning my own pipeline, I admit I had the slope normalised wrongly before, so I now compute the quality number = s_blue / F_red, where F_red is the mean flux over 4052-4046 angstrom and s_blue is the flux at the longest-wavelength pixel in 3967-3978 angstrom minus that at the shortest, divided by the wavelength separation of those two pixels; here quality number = 0.017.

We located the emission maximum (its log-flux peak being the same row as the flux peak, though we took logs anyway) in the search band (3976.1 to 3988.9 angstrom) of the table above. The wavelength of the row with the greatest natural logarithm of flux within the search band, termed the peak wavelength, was 3988.00 angstrom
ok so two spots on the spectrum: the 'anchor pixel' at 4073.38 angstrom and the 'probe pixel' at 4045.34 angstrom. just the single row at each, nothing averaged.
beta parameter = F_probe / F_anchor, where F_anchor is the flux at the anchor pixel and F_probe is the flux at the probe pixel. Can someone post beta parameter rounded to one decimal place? 1.0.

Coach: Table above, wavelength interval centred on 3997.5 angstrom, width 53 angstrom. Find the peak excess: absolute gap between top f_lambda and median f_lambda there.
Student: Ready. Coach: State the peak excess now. 1.3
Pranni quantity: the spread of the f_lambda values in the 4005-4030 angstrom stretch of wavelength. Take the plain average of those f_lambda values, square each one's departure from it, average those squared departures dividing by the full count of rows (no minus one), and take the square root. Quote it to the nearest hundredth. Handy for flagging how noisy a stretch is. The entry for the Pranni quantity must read 0.59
